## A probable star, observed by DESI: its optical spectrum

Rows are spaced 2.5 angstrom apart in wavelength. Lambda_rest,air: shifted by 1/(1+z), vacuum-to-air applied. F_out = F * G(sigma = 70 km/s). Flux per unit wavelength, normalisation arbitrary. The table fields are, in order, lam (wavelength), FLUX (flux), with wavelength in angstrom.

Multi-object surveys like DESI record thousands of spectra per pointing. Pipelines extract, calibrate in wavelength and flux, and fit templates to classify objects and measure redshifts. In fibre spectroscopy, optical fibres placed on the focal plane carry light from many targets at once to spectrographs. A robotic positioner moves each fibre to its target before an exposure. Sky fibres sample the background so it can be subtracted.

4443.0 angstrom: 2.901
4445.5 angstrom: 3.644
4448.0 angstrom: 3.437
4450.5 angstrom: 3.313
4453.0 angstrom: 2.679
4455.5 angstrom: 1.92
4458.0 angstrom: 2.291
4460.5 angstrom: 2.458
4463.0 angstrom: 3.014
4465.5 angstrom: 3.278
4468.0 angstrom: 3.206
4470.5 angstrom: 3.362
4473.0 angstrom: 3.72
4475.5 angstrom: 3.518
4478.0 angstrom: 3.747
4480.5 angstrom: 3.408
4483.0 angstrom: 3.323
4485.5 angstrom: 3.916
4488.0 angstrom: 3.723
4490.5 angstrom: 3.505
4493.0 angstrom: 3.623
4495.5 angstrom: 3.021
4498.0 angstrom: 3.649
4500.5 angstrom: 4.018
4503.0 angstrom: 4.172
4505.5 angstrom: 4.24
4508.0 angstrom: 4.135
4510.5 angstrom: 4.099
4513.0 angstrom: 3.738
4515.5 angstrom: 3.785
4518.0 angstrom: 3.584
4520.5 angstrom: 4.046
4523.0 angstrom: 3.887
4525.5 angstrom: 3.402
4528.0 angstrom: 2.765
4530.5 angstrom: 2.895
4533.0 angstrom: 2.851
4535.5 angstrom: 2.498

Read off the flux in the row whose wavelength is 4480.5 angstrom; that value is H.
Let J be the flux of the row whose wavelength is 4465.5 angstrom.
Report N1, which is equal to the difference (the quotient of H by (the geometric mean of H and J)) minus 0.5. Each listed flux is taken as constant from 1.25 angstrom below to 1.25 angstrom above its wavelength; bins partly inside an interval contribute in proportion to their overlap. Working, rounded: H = 3.408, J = 3.278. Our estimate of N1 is 0.52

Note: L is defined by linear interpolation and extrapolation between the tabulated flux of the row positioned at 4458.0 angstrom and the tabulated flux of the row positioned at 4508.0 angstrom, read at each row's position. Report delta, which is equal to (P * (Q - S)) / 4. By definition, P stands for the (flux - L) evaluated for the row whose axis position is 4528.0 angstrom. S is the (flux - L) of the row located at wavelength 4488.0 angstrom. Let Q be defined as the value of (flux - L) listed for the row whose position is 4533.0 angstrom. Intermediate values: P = -2.1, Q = -2.21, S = 0.3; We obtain 1.3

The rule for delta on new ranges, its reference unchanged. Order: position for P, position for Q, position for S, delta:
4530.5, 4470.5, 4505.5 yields -0.2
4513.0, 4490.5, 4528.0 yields -0.3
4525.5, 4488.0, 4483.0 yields -0.1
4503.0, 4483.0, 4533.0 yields 0.1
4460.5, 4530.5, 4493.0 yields 0.0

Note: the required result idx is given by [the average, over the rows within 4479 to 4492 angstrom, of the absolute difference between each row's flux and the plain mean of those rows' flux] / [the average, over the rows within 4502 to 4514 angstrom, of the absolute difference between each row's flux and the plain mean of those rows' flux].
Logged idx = 1.4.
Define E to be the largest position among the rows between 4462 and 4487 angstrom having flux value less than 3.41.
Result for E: 4483.0 angstrom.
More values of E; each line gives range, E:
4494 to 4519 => 4495.5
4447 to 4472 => 4470.5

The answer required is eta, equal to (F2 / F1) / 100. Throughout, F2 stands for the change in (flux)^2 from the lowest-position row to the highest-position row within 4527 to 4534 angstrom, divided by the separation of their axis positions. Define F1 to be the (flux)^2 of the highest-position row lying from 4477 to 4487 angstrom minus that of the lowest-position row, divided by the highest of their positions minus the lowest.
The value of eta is 0.006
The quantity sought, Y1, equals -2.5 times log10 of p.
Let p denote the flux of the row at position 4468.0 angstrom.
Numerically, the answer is -1.26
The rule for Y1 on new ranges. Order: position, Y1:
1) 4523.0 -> -1.47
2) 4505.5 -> -1.57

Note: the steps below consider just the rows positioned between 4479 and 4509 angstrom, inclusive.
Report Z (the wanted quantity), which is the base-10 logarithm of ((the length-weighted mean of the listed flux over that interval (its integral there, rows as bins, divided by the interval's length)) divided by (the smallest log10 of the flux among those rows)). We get 0.89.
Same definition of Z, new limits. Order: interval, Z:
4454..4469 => 0.98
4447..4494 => 1.06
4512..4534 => 0.89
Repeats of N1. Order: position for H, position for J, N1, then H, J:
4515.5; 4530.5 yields 0.64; 3.785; 2.895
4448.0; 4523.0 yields 0.44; 3.437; 3.887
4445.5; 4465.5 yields 0.55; 3.644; 3.278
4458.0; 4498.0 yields 0.29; 2.291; 3.649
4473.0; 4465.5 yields 0.57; 3.72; 3.278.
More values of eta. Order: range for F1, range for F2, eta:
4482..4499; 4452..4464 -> 0.013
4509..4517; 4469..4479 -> -0.007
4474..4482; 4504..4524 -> 0.011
